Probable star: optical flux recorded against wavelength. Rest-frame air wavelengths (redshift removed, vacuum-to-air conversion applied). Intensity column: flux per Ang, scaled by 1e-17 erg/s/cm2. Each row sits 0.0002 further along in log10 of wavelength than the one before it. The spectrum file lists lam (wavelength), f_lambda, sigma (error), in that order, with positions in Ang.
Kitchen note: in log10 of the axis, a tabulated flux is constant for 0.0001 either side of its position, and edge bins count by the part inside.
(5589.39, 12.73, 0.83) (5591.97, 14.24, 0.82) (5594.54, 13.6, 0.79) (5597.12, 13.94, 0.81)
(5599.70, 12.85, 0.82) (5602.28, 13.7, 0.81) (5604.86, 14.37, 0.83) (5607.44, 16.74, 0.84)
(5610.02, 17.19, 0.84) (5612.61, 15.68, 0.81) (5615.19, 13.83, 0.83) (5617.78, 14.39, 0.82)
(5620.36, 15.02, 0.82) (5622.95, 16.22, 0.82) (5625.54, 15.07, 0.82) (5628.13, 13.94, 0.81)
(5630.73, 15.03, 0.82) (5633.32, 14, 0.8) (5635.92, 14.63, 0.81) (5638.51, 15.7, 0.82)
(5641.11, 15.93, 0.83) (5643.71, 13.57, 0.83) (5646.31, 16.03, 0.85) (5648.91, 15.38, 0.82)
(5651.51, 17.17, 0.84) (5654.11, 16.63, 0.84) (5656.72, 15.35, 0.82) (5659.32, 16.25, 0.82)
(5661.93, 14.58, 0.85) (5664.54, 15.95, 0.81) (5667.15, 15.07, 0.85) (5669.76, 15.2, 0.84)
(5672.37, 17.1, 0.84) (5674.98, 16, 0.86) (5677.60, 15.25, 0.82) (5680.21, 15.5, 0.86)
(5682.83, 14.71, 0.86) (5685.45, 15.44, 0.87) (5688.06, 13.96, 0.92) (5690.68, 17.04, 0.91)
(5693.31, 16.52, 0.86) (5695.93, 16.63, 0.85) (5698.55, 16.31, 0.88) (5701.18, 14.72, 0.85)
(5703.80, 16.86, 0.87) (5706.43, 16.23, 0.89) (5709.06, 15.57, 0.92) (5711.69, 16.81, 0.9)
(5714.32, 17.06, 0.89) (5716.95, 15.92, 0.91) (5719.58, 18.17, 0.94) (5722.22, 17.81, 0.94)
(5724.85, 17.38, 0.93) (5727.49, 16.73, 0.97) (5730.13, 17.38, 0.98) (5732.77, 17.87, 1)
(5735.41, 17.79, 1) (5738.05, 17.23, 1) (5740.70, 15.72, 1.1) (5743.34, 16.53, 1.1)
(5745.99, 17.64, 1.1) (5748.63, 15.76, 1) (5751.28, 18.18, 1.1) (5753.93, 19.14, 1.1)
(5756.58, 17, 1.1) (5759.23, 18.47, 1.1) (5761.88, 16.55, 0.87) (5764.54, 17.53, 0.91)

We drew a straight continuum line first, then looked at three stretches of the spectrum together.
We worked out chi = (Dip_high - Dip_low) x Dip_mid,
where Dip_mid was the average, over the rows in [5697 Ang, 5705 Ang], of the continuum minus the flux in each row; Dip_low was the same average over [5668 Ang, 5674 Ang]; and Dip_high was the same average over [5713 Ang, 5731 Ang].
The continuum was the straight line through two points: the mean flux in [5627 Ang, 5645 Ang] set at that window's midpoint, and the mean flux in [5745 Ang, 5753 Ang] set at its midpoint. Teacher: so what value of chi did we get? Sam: 0.01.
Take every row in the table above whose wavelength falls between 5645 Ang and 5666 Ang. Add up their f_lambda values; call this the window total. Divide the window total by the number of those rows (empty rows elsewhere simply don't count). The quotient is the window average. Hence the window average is 15.9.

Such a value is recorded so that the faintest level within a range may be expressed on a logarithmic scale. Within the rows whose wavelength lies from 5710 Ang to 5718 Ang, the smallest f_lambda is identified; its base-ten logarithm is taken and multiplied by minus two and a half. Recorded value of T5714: -3.00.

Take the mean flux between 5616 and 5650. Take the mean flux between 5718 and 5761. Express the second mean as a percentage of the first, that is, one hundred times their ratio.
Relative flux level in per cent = 116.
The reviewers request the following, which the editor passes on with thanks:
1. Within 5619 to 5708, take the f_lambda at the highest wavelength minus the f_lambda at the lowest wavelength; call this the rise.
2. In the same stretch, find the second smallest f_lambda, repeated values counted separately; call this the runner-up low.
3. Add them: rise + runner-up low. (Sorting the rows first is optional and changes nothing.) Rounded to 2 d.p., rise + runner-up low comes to 15.15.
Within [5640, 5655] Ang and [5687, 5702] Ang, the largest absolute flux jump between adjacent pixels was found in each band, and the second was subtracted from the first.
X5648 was -0.6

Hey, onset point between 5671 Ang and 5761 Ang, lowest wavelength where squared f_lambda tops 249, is 5672.37 Ang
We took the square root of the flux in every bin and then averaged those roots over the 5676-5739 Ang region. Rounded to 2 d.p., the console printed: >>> 4.05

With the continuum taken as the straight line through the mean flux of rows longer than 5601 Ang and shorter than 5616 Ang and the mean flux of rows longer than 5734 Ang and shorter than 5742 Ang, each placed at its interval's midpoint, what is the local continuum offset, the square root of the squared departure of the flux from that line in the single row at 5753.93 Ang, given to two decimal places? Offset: 2.02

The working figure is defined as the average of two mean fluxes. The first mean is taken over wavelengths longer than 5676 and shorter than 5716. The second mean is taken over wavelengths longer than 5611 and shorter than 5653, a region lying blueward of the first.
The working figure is 15.5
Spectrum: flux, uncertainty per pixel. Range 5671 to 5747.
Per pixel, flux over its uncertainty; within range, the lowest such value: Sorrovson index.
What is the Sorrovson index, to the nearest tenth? 14.3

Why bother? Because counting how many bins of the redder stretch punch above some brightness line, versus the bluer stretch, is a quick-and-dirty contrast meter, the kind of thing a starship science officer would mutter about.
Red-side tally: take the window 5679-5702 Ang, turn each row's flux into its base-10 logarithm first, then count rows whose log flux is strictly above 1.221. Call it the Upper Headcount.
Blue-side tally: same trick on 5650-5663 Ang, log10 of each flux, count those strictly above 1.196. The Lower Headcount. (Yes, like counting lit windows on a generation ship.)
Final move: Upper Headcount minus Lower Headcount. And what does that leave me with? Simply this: -2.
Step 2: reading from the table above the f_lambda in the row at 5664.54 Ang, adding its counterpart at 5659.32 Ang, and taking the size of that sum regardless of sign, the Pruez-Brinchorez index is 32.2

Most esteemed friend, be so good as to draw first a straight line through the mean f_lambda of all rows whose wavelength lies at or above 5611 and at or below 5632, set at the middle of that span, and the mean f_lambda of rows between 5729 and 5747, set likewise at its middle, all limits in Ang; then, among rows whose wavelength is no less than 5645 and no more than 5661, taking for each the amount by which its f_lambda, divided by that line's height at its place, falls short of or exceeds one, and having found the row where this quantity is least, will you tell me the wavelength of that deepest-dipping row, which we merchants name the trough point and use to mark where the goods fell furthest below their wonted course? 5656.72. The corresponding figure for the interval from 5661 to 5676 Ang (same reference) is 5661.93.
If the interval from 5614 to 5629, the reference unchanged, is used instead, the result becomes 5628.13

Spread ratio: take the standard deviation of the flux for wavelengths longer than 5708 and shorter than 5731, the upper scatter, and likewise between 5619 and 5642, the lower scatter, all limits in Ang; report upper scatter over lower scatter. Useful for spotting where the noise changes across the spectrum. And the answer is 1.05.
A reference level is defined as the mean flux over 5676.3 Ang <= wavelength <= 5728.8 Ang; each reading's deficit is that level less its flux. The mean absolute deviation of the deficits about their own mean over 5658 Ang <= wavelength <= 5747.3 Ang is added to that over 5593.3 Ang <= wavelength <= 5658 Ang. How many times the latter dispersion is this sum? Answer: 1.88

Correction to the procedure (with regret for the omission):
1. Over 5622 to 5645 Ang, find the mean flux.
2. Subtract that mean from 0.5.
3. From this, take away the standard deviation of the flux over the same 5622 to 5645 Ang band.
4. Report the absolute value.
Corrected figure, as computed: 15.3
